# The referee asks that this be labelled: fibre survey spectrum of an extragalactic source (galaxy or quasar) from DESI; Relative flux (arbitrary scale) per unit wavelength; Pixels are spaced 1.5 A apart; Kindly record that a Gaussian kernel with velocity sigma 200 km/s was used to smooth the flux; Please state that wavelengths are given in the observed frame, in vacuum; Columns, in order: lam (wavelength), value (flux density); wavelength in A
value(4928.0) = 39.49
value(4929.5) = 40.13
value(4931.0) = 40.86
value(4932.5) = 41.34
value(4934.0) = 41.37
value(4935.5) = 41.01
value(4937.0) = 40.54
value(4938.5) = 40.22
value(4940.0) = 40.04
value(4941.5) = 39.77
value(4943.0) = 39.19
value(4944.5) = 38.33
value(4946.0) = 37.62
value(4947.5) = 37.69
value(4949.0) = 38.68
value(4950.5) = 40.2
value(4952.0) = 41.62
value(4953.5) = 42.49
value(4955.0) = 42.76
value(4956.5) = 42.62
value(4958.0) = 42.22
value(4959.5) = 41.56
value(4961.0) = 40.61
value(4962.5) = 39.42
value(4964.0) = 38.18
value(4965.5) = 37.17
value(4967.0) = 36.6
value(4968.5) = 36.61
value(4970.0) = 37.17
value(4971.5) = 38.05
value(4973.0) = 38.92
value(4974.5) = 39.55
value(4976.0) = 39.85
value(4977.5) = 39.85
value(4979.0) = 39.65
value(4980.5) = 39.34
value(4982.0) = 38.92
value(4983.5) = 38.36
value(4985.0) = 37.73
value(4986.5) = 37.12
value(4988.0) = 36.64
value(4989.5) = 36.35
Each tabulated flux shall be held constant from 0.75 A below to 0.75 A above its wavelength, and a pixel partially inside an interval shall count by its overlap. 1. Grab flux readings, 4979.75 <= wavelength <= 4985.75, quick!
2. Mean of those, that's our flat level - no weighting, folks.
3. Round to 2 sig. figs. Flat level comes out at 39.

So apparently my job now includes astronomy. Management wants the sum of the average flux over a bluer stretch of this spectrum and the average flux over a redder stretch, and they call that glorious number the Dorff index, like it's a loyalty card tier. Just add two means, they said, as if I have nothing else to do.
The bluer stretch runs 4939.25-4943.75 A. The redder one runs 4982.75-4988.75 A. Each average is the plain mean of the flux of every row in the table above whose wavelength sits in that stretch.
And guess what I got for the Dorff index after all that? 77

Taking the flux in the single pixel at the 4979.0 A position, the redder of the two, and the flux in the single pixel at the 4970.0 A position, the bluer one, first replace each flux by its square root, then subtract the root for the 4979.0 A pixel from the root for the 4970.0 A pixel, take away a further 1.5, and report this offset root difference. -1.70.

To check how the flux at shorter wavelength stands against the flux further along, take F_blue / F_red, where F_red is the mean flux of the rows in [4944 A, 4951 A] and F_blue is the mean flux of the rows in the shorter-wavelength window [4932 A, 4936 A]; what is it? 1.07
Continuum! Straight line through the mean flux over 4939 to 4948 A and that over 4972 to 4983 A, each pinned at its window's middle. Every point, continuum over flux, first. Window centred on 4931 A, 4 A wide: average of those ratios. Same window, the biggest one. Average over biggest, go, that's 0.985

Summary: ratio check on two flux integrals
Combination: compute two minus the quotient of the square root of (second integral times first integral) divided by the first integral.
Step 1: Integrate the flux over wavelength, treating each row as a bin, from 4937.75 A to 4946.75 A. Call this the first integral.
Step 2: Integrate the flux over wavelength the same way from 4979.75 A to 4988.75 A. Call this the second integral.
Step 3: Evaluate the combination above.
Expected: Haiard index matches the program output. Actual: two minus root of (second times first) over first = 1.02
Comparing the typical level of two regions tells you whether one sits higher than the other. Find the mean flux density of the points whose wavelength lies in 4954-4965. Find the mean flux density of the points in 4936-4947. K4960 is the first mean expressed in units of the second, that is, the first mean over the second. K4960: 1.04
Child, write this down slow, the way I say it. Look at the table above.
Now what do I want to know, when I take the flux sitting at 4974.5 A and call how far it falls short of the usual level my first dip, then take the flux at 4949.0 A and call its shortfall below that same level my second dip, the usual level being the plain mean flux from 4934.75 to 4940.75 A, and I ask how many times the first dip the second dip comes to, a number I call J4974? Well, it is 2.0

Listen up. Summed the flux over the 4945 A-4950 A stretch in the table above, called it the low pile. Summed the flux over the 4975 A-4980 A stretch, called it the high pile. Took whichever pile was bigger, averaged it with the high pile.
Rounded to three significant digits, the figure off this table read 119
